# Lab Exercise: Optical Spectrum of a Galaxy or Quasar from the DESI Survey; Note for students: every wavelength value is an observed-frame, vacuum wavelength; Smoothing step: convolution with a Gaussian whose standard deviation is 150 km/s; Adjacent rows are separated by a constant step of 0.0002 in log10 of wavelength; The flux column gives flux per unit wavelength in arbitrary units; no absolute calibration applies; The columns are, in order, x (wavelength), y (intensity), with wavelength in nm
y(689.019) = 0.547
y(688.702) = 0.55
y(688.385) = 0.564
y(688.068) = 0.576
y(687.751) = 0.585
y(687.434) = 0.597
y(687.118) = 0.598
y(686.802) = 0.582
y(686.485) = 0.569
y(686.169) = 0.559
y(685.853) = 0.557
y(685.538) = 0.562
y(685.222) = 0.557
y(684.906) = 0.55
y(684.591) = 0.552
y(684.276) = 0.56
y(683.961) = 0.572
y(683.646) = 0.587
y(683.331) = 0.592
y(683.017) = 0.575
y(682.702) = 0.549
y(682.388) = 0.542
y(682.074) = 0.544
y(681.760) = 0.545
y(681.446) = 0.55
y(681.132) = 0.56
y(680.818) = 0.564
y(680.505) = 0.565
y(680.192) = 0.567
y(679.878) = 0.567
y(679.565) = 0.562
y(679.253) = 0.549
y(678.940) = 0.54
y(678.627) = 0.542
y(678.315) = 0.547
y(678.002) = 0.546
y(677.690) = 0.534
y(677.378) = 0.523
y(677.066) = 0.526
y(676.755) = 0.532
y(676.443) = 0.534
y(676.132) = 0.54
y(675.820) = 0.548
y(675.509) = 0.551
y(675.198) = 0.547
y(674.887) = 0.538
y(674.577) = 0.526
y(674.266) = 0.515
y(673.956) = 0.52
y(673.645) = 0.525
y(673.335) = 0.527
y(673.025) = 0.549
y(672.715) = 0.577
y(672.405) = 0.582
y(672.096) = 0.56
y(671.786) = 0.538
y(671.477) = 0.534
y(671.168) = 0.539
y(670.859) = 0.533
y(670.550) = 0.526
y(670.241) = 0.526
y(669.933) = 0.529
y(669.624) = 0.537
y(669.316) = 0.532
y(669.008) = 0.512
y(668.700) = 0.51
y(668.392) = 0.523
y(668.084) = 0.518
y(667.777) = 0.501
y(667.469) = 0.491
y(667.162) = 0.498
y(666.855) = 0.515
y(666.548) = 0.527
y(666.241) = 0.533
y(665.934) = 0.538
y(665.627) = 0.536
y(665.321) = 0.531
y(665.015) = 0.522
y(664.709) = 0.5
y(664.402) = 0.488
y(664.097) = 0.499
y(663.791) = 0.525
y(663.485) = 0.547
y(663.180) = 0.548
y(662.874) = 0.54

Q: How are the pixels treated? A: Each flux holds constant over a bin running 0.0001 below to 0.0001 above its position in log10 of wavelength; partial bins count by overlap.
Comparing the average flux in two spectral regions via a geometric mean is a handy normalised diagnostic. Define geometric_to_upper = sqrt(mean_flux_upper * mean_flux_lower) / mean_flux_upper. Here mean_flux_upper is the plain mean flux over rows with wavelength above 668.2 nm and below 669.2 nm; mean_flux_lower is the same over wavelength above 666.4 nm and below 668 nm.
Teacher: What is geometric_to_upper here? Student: 0.992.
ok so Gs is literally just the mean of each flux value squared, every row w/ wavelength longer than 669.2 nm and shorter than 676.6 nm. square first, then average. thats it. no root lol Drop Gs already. 0.291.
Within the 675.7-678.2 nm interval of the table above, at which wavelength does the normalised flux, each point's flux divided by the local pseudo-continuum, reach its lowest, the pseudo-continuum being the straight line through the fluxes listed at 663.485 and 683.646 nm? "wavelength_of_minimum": 677.378 nm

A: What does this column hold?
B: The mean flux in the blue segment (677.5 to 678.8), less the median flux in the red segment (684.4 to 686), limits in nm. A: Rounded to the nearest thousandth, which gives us -0.015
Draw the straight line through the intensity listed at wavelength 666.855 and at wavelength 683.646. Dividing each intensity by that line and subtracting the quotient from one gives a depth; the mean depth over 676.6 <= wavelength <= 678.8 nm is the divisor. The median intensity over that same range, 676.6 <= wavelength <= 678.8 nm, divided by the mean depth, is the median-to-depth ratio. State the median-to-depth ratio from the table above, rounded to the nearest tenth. 11.6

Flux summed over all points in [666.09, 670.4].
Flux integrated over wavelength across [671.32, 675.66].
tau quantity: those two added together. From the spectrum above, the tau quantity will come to 9.6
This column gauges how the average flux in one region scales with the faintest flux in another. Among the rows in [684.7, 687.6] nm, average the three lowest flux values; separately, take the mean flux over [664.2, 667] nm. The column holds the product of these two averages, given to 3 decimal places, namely 0.289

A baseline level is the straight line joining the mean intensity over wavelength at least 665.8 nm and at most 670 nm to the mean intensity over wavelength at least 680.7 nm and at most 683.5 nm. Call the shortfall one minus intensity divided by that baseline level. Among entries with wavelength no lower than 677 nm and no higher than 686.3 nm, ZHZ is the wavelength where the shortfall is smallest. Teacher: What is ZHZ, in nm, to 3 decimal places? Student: 683.331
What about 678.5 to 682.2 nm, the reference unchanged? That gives 679.878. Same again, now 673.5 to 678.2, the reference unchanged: 675.509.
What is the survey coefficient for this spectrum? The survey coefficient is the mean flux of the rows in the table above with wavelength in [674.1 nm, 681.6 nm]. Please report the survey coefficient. 0.545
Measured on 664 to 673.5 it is 0.527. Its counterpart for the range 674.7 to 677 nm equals 0.541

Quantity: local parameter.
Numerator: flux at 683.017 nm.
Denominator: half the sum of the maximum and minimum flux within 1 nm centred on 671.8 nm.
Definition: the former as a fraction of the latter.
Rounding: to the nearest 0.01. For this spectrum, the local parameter 1.05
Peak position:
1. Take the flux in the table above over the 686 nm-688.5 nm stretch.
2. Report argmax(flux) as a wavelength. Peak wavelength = 687.118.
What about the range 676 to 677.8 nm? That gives 676.132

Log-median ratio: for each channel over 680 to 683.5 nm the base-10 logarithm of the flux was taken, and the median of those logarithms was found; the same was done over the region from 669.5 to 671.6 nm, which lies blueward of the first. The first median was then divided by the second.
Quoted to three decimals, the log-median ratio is 0.921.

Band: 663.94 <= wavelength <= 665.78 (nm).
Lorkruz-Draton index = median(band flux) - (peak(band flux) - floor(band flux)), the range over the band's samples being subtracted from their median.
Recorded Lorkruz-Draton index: 0.46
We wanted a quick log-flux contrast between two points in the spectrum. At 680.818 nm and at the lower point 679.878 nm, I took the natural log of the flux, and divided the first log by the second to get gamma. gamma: 1.01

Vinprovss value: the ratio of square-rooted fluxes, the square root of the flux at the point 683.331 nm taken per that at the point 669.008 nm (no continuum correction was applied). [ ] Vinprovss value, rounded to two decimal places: 1.08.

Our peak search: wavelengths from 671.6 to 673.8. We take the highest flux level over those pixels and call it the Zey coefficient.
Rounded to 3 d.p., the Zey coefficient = 0.582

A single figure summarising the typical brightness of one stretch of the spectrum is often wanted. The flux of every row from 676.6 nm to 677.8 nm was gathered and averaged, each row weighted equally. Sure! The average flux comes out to 0.529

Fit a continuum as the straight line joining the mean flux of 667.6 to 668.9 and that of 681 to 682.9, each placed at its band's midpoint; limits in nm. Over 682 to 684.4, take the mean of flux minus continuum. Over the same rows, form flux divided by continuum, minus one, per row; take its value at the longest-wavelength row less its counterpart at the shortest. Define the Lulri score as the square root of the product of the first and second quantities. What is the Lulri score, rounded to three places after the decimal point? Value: 0.016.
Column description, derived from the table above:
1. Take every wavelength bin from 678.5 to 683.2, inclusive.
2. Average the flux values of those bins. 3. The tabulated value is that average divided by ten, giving 0.0555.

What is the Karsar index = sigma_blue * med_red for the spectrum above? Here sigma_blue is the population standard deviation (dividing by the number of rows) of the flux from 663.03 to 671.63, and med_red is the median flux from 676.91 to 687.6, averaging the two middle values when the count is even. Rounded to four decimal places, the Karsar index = 0.0091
